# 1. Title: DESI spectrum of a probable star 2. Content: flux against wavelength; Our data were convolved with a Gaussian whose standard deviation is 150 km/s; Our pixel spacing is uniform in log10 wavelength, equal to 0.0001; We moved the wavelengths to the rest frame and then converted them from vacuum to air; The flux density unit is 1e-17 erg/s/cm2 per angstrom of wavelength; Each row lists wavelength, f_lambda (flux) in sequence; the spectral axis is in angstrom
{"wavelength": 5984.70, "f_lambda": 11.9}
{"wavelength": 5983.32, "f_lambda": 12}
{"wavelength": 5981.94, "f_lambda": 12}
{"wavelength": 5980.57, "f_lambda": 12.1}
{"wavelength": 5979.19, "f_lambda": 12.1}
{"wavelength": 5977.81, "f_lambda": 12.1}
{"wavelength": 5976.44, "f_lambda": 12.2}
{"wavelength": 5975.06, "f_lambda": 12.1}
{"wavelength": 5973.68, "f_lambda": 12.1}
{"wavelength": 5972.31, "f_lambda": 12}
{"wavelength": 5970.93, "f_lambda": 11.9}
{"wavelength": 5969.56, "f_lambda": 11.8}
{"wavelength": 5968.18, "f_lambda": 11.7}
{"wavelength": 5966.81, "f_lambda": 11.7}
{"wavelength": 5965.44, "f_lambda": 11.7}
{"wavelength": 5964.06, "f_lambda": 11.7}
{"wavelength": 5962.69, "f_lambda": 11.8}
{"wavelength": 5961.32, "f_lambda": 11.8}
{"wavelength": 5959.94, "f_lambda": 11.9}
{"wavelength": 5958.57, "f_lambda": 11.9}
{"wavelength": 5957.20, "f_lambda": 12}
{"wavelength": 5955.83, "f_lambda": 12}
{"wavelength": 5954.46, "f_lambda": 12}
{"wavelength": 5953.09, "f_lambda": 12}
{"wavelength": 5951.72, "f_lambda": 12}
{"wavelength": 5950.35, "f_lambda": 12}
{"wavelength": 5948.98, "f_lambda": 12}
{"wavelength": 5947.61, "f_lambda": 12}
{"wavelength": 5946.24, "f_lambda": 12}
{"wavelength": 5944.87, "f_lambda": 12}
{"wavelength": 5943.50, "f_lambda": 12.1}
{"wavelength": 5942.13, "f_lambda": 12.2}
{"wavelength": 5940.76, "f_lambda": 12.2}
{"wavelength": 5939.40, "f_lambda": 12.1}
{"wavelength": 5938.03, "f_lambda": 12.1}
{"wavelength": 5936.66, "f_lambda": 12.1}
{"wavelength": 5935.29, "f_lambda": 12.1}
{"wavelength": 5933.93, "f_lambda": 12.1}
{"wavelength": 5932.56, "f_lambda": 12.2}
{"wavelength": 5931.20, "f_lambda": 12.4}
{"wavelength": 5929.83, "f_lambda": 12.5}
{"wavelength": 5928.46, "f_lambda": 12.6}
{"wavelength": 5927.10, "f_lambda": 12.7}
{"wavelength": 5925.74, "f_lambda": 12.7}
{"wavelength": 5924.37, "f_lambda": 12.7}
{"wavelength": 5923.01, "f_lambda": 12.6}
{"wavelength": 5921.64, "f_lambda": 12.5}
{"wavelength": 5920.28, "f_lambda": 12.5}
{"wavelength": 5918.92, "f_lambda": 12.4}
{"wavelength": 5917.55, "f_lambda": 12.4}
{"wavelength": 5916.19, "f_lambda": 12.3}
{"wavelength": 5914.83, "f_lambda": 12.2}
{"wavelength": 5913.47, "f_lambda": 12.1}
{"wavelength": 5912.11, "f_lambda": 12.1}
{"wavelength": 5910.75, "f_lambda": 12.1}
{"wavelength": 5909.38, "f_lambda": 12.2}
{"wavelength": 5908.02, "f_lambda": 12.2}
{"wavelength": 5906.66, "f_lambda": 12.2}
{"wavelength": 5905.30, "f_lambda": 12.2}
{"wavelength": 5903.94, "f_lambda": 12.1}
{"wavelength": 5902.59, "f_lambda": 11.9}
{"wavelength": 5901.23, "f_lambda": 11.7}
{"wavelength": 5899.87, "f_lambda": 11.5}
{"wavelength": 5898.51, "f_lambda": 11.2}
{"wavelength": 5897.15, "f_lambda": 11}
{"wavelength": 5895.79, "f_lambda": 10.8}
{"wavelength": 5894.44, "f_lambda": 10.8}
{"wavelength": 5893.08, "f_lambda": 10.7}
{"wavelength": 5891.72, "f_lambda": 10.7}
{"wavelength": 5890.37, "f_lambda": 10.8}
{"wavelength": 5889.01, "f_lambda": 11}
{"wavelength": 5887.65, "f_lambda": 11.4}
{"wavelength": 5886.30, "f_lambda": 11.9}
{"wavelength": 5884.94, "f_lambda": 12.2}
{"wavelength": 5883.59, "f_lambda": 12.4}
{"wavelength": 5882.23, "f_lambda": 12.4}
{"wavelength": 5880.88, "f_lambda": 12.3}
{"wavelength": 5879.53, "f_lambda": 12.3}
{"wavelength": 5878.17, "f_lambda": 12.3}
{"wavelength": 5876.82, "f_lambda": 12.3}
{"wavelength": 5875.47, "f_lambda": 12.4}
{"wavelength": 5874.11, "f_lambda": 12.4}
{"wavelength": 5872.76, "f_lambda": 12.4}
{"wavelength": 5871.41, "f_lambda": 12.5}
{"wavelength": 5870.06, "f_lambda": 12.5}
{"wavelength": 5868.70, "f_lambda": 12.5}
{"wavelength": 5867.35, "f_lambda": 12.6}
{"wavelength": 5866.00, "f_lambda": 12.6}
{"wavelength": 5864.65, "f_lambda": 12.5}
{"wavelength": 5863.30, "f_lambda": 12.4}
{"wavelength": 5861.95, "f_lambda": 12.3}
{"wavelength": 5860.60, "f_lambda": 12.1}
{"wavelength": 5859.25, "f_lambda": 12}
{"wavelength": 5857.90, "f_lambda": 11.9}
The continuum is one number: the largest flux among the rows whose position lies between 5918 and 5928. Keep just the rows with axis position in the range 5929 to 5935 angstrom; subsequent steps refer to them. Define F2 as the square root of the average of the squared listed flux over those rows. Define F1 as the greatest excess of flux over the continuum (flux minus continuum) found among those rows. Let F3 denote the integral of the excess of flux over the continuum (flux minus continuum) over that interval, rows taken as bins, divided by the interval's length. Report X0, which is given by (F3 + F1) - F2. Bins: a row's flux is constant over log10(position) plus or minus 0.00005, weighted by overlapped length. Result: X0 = -12.9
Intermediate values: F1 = -0.20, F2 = 12.3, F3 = -0.41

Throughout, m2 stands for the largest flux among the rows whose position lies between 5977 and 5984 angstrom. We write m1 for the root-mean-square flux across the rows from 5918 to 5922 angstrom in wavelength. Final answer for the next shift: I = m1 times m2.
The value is 151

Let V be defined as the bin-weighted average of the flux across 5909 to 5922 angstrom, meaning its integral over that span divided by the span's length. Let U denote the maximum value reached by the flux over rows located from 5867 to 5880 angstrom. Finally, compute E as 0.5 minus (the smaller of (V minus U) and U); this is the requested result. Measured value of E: 0.8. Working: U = 12.6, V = 12.3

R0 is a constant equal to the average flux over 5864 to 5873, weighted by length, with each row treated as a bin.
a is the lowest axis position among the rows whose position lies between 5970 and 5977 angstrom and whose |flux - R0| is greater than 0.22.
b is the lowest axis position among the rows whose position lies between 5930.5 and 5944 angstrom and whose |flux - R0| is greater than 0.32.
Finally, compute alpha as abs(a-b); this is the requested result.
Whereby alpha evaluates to 37.0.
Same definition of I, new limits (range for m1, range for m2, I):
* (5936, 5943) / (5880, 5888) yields 151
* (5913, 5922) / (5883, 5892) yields 153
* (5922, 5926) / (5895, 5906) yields 155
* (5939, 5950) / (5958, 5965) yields 144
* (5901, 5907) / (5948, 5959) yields 144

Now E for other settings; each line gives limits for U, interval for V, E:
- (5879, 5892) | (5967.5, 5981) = 0.9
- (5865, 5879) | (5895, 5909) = 1.4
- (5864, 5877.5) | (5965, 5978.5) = 1.2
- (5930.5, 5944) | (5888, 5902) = 1.9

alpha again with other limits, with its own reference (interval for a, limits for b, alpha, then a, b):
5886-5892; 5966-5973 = 80.5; 5886.30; 5966.81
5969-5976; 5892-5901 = 76.5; 5969.56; 5893.08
